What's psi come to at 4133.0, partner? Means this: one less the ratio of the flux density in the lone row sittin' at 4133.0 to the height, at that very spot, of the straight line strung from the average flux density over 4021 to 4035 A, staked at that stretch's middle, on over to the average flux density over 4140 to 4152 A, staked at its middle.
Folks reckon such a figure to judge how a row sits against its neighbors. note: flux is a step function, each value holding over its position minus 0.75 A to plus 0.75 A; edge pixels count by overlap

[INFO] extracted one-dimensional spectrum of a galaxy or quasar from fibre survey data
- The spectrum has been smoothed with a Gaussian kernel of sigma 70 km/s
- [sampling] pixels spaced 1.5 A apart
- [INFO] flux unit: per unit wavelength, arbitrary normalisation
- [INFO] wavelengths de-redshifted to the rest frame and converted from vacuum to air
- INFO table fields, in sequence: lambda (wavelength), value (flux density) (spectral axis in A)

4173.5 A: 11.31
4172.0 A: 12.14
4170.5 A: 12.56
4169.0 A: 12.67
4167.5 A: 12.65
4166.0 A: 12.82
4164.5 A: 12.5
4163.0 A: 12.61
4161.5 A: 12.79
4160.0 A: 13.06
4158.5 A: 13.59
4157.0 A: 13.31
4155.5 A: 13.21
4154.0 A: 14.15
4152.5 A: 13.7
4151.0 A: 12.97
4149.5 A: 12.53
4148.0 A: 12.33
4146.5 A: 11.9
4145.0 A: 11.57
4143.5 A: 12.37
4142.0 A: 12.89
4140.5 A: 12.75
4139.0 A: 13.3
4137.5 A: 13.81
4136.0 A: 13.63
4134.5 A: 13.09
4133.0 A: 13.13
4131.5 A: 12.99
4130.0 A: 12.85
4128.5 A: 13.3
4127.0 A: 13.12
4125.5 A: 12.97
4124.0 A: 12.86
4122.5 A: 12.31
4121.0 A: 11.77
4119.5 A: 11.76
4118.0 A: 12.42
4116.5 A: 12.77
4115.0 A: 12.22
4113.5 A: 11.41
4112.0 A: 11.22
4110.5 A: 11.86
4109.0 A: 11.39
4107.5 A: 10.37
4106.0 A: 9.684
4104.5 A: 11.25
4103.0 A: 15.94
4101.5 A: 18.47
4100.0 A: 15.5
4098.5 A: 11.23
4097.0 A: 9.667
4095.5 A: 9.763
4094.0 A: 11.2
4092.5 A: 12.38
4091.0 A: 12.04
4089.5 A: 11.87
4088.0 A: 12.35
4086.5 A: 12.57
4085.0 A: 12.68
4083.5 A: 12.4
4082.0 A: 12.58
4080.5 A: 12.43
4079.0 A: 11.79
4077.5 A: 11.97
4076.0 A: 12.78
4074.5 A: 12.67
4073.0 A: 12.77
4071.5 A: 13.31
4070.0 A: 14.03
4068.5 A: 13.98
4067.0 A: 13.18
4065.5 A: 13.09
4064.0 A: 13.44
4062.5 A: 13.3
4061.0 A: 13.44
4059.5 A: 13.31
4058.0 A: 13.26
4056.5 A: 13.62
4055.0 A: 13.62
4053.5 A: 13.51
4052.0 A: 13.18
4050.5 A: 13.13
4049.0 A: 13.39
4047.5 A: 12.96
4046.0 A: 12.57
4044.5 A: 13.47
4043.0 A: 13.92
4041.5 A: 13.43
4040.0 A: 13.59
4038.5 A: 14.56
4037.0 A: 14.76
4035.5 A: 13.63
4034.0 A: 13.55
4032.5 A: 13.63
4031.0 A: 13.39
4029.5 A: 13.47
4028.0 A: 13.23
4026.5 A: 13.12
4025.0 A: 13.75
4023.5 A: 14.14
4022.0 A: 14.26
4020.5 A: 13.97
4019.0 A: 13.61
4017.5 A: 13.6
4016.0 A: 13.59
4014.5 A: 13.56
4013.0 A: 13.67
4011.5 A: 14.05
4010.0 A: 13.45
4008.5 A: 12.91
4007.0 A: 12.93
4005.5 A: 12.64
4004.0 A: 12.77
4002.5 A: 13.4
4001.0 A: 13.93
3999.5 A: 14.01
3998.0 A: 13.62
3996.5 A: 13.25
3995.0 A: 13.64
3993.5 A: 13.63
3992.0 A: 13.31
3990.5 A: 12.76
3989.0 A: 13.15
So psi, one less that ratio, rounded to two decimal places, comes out -0.05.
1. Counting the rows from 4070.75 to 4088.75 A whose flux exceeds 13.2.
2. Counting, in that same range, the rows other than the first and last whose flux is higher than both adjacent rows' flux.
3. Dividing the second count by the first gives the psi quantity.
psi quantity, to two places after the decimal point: 3.00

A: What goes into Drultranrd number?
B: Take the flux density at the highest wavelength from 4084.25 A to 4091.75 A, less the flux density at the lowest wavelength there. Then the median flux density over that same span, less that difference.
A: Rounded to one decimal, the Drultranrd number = 13.0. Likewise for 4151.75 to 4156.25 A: 14.2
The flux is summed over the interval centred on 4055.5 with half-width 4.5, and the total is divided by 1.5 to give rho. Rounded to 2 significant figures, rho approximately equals 54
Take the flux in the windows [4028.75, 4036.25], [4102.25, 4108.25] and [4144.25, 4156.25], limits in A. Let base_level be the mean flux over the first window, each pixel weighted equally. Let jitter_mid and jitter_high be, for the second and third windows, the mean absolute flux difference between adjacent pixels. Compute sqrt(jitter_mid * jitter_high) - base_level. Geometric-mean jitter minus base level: -12.5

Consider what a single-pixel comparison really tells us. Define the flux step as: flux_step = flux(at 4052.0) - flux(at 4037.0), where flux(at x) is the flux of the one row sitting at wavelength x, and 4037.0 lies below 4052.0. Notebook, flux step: -1.6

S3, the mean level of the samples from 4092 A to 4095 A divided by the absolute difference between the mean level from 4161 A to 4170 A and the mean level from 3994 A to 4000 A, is 12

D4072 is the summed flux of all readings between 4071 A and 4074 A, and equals 26.1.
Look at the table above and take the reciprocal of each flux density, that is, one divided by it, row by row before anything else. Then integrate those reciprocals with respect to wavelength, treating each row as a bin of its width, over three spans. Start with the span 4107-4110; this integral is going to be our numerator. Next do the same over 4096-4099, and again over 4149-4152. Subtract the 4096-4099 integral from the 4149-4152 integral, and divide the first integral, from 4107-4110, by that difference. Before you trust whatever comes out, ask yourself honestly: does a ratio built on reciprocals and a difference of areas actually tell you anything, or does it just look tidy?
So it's -5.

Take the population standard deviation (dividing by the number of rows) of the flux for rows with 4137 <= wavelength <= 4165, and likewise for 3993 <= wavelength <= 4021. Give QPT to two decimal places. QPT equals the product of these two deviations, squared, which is 0.07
